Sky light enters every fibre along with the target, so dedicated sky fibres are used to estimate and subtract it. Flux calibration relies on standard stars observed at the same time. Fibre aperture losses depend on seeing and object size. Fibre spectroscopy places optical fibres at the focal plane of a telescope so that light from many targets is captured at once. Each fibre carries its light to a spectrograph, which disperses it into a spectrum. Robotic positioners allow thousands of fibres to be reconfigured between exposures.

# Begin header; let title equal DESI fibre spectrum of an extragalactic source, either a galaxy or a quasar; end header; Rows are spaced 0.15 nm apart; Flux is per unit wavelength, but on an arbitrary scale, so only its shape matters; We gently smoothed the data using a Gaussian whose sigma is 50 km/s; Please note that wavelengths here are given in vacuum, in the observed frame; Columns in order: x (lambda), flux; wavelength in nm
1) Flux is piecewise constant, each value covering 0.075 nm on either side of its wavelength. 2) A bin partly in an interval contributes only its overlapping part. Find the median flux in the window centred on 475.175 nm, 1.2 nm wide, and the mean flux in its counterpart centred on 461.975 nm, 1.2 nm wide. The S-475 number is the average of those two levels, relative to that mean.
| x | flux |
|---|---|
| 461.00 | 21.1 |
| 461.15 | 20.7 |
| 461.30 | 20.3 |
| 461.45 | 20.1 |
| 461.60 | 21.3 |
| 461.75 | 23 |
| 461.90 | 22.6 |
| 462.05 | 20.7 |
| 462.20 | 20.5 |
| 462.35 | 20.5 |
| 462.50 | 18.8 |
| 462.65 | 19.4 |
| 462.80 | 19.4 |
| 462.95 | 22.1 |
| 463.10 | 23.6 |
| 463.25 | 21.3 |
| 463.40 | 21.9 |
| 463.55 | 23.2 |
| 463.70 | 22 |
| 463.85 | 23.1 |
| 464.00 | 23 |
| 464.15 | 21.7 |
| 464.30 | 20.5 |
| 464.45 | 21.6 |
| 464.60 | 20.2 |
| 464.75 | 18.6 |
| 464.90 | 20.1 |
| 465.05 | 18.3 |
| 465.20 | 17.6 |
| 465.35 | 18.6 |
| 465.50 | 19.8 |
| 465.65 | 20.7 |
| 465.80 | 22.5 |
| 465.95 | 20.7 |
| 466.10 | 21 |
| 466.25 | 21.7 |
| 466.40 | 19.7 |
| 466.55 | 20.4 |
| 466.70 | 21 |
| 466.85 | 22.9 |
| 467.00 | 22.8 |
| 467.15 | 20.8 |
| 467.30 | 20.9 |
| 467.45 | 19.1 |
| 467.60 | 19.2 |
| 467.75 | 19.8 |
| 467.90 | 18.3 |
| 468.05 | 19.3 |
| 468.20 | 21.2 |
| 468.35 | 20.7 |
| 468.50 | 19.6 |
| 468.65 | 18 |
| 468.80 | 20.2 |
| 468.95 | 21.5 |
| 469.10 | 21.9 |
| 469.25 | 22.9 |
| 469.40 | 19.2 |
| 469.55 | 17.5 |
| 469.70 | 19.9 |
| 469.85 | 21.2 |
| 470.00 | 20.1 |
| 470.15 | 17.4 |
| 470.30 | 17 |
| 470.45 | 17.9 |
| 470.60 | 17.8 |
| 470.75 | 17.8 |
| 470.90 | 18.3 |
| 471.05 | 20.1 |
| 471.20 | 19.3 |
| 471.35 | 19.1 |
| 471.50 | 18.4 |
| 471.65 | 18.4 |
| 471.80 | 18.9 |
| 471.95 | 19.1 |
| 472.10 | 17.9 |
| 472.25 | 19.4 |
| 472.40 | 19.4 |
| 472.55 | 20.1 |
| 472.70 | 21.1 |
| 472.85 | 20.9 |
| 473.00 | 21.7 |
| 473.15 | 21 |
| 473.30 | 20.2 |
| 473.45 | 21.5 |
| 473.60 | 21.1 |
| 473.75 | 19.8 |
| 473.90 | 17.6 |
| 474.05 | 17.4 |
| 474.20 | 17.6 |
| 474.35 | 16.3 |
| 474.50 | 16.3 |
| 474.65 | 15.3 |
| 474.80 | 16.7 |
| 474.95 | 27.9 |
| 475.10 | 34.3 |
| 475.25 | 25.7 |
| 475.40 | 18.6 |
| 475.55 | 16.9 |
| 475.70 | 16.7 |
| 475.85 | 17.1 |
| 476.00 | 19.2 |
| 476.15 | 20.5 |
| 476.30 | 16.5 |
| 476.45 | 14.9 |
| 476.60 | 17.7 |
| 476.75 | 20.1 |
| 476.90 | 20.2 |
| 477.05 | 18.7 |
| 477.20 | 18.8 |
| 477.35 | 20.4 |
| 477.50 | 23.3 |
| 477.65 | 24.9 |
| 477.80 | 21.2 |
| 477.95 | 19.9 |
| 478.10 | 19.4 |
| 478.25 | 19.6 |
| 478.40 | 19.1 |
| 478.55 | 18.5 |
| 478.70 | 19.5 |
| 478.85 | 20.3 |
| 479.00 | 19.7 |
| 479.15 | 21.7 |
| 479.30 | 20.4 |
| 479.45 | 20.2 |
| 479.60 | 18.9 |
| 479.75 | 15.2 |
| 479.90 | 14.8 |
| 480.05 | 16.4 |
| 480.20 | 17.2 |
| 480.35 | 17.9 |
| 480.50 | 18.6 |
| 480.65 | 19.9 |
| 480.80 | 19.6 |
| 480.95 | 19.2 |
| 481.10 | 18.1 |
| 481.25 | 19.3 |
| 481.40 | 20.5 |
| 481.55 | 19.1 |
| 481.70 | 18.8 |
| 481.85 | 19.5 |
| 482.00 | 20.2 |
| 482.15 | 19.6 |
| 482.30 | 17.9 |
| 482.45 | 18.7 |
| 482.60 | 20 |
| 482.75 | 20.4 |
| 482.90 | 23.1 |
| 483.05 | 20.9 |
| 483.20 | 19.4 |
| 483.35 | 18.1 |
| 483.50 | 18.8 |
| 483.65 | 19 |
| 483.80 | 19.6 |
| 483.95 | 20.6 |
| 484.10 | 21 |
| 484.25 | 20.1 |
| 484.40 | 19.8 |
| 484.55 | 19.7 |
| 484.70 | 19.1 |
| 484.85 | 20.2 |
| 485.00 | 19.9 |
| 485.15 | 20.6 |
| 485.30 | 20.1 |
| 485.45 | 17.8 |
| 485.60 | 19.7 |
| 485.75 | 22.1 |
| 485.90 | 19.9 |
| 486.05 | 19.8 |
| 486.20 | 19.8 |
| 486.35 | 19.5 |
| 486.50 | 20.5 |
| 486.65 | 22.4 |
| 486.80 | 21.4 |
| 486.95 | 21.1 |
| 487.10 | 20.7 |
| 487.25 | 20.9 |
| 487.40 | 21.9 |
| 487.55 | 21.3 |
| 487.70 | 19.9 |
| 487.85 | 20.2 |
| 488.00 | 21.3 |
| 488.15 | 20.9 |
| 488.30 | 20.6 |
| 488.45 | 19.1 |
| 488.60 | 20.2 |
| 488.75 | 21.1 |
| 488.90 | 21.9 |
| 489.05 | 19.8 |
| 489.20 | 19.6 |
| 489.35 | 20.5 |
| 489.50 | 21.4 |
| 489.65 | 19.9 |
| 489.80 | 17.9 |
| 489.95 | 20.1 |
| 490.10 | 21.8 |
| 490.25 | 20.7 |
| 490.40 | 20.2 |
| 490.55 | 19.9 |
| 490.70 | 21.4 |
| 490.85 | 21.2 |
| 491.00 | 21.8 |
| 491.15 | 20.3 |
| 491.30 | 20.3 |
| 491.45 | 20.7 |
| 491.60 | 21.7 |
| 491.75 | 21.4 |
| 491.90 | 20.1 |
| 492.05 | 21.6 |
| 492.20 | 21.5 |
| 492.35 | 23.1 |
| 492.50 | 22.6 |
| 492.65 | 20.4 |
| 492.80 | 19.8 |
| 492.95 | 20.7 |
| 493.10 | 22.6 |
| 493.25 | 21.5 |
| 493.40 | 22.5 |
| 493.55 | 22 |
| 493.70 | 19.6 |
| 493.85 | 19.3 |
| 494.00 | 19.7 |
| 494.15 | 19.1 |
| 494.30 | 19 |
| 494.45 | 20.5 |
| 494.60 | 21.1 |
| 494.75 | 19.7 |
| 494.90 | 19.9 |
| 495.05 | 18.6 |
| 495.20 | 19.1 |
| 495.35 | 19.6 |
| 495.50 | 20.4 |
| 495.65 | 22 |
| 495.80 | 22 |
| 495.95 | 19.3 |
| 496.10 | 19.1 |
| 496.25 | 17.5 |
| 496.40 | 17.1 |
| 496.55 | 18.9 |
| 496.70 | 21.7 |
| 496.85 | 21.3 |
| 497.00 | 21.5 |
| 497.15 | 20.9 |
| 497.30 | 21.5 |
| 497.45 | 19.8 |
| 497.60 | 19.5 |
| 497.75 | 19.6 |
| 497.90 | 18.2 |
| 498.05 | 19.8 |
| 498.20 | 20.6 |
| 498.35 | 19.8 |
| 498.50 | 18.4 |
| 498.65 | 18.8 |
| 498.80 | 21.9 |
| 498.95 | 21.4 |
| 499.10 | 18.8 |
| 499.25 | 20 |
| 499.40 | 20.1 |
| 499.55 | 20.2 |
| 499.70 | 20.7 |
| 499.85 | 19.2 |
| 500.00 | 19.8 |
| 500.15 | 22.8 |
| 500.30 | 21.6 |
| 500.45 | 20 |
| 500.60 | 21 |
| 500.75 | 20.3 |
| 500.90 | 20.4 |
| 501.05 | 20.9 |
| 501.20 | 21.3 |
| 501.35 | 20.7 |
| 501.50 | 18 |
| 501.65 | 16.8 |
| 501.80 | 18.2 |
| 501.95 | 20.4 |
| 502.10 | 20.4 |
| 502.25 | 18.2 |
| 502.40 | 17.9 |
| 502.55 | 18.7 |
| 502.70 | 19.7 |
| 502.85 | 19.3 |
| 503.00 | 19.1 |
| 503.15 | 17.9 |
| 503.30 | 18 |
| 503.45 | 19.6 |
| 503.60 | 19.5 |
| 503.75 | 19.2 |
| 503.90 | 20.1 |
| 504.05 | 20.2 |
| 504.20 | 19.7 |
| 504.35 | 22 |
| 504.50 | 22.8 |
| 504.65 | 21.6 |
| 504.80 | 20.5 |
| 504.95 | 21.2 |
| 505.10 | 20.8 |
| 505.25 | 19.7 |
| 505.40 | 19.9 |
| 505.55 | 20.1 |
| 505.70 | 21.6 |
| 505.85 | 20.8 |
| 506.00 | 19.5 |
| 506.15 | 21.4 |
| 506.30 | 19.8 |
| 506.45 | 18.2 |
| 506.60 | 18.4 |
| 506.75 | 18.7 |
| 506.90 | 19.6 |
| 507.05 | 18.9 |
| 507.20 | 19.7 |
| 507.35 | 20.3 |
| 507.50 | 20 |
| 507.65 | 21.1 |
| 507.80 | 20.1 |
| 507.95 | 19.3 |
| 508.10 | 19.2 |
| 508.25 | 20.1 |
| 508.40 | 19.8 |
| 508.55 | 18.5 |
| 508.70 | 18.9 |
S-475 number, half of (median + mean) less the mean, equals -1.6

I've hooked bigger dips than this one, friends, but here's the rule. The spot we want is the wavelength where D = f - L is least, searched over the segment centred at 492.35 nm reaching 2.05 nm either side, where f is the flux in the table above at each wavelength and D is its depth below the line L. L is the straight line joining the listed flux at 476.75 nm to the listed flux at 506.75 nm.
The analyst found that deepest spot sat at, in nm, 494.30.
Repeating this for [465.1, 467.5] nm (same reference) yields 465.20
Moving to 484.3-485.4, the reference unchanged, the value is 484.70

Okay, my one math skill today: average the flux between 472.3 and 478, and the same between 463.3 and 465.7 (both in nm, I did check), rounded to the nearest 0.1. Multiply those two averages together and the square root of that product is 20.3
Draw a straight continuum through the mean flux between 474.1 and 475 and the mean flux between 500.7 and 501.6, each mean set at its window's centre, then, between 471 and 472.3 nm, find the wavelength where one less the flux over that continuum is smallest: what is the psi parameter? 471.05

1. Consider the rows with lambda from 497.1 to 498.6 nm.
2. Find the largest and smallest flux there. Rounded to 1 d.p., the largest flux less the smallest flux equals 3.3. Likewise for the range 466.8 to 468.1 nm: 4.6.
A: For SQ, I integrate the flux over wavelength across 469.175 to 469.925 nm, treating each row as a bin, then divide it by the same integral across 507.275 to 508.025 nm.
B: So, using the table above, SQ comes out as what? 1.00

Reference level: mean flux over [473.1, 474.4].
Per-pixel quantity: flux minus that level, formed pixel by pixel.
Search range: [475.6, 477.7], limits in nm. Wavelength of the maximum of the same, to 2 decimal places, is 477.65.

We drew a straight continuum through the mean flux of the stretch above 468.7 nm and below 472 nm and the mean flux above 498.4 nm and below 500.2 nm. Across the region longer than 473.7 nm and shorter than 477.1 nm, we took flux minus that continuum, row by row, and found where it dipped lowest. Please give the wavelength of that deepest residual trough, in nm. 476.45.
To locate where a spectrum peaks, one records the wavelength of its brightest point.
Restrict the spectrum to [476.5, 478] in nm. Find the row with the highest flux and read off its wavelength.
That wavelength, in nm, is 477.65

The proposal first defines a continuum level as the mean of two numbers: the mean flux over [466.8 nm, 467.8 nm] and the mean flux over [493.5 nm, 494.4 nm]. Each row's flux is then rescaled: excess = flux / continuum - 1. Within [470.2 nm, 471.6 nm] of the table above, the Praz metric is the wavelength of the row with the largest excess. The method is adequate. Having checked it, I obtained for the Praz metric 471.05 nm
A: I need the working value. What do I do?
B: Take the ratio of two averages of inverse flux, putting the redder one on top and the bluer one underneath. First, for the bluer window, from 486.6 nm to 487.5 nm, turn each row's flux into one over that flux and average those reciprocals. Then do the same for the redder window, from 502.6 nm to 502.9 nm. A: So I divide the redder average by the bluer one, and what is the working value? 1.10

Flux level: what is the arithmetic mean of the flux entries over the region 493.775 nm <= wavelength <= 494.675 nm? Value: 19.8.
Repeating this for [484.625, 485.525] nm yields 19.6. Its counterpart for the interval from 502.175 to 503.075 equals 18.8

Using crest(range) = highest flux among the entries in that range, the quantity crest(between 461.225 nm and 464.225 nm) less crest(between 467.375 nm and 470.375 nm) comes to 0.7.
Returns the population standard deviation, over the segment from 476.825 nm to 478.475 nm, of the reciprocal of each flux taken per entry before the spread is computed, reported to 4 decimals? 0.0040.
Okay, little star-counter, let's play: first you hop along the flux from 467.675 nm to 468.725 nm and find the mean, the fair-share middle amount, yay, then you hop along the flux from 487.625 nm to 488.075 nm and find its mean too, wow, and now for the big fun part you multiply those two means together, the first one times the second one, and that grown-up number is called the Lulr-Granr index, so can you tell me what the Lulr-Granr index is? 400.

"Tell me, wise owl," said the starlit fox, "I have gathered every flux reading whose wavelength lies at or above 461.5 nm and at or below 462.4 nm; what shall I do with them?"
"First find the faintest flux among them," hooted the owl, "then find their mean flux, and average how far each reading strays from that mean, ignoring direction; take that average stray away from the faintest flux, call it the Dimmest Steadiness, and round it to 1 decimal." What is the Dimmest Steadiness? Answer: 19.6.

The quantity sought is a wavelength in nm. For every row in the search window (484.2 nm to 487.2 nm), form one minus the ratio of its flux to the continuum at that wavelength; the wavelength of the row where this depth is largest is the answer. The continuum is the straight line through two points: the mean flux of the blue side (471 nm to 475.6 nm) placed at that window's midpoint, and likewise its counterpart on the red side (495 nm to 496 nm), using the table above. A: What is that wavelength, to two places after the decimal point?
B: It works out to 485.45 nm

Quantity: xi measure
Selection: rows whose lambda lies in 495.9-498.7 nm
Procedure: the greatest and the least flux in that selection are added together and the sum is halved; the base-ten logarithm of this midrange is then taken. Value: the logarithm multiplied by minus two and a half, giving -3.22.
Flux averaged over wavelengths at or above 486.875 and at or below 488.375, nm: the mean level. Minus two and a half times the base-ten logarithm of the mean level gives -3.30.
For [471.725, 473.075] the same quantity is -3.24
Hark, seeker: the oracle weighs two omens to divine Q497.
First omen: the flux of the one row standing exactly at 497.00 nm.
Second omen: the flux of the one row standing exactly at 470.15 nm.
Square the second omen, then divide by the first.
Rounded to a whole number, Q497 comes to 14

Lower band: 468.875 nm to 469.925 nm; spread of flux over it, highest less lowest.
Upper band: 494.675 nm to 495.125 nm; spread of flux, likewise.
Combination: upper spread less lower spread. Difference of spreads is -4.1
